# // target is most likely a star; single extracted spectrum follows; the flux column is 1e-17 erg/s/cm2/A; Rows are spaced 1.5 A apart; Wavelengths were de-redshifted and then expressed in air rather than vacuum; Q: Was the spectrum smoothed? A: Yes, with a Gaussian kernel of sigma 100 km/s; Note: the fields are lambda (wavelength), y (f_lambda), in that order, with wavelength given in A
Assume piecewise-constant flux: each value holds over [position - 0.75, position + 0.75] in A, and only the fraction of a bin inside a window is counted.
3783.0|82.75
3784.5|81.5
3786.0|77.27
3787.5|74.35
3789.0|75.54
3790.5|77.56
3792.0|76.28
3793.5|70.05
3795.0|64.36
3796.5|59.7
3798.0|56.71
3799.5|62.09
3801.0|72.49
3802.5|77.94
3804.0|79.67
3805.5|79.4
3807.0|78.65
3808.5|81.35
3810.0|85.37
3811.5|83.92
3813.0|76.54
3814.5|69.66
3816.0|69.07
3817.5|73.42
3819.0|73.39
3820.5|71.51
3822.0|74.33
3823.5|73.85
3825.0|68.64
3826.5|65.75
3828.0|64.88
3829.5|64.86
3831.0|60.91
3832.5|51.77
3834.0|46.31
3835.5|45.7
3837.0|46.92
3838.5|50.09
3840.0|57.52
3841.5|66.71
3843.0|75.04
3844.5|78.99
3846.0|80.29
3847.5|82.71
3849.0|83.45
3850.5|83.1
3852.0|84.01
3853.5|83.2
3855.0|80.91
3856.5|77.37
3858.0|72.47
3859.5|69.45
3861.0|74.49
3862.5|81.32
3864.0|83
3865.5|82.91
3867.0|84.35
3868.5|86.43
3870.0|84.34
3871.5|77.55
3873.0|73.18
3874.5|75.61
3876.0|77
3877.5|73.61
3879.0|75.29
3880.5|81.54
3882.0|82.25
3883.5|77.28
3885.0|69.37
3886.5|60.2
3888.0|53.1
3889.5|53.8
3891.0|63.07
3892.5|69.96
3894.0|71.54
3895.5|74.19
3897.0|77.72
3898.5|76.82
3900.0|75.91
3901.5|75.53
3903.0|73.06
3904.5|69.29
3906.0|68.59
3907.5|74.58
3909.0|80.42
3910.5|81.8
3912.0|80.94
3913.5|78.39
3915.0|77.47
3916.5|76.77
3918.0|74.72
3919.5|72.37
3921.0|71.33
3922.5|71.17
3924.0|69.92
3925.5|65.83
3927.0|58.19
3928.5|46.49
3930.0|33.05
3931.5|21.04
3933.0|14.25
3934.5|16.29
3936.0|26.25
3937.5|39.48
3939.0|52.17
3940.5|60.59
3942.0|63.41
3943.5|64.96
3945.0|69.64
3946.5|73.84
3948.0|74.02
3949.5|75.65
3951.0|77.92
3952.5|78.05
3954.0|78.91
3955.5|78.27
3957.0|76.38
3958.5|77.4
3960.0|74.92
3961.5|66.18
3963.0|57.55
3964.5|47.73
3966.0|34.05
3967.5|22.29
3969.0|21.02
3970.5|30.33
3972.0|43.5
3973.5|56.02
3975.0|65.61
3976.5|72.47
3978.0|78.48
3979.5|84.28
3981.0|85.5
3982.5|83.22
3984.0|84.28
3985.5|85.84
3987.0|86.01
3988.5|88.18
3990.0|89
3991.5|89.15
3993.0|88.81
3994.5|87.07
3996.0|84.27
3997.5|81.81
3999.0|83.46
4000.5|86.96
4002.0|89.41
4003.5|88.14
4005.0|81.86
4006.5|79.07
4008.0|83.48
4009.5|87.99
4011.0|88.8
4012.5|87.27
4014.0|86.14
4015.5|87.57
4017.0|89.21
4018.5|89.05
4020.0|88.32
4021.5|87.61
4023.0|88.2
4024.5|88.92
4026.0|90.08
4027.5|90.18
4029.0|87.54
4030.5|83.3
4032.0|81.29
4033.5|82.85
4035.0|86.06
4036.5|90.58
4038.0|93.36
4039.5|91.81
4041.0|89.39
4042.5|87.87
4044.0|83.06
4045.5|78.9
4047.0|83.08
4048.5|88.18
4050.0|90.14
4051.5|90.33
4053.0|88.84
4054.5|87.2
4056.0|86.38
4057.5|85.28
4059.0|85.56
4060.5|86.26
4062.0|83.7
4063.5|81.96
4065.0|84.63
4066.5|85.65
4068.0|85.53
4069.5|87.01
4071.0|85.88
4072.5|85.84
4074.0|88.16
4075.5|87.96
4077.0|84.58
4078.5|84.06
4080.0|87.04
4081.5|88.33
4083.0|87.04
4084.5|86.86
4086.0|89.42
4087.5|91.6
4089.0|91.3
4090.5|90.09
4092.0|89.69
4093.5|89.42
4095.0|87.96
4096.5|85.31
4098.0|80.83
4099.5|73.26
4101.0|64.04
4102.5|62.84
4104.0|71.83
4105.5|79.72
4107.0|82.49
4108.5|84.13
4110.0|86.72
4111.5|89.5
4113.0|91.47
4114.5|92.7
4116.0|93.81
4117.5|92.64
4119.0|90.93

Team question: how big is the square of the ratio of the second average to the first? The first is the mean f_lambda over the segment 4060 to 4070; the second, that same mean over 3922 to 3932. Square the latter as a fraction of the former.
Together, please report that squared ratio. 0.38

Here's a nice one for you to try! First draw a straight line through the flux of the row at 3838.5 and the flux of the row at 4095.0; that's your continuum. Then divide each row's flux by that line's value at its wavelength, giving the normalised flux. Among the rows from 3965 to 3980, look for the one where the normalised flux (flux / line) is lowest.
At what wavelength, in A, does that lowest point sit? 3969.0 A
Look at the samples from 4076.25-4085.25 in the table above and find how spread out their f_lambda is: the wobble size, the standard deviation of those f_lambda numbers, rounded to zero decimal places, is 2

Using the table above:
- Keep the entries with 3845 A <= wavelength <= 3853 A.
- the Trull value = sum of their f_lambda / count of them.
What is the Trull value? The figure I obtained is 83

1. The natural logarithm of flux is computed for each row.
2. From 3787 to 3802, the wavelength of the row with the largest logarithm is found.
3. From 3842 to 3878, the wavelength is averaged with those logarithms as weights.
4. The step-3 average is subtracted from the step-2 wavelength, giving -69.7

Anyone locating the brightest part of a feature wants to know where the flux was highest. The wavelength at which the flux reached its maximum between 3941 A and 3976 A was 3954.0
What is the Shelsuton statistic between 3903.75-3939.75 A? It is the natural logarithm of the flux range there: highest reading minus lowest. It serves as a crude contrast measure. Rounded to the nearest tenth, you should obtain 4.2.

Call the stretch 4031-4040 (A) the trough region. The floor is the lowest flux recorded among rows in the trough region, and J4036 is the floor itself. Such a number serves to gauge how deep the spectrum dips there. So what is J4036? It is 81.29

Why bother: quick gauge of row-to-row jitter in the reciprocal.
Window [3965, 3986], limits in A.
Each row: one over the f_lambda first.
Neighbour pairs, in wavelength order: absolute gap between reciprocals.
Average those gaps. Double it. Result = 0.0084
